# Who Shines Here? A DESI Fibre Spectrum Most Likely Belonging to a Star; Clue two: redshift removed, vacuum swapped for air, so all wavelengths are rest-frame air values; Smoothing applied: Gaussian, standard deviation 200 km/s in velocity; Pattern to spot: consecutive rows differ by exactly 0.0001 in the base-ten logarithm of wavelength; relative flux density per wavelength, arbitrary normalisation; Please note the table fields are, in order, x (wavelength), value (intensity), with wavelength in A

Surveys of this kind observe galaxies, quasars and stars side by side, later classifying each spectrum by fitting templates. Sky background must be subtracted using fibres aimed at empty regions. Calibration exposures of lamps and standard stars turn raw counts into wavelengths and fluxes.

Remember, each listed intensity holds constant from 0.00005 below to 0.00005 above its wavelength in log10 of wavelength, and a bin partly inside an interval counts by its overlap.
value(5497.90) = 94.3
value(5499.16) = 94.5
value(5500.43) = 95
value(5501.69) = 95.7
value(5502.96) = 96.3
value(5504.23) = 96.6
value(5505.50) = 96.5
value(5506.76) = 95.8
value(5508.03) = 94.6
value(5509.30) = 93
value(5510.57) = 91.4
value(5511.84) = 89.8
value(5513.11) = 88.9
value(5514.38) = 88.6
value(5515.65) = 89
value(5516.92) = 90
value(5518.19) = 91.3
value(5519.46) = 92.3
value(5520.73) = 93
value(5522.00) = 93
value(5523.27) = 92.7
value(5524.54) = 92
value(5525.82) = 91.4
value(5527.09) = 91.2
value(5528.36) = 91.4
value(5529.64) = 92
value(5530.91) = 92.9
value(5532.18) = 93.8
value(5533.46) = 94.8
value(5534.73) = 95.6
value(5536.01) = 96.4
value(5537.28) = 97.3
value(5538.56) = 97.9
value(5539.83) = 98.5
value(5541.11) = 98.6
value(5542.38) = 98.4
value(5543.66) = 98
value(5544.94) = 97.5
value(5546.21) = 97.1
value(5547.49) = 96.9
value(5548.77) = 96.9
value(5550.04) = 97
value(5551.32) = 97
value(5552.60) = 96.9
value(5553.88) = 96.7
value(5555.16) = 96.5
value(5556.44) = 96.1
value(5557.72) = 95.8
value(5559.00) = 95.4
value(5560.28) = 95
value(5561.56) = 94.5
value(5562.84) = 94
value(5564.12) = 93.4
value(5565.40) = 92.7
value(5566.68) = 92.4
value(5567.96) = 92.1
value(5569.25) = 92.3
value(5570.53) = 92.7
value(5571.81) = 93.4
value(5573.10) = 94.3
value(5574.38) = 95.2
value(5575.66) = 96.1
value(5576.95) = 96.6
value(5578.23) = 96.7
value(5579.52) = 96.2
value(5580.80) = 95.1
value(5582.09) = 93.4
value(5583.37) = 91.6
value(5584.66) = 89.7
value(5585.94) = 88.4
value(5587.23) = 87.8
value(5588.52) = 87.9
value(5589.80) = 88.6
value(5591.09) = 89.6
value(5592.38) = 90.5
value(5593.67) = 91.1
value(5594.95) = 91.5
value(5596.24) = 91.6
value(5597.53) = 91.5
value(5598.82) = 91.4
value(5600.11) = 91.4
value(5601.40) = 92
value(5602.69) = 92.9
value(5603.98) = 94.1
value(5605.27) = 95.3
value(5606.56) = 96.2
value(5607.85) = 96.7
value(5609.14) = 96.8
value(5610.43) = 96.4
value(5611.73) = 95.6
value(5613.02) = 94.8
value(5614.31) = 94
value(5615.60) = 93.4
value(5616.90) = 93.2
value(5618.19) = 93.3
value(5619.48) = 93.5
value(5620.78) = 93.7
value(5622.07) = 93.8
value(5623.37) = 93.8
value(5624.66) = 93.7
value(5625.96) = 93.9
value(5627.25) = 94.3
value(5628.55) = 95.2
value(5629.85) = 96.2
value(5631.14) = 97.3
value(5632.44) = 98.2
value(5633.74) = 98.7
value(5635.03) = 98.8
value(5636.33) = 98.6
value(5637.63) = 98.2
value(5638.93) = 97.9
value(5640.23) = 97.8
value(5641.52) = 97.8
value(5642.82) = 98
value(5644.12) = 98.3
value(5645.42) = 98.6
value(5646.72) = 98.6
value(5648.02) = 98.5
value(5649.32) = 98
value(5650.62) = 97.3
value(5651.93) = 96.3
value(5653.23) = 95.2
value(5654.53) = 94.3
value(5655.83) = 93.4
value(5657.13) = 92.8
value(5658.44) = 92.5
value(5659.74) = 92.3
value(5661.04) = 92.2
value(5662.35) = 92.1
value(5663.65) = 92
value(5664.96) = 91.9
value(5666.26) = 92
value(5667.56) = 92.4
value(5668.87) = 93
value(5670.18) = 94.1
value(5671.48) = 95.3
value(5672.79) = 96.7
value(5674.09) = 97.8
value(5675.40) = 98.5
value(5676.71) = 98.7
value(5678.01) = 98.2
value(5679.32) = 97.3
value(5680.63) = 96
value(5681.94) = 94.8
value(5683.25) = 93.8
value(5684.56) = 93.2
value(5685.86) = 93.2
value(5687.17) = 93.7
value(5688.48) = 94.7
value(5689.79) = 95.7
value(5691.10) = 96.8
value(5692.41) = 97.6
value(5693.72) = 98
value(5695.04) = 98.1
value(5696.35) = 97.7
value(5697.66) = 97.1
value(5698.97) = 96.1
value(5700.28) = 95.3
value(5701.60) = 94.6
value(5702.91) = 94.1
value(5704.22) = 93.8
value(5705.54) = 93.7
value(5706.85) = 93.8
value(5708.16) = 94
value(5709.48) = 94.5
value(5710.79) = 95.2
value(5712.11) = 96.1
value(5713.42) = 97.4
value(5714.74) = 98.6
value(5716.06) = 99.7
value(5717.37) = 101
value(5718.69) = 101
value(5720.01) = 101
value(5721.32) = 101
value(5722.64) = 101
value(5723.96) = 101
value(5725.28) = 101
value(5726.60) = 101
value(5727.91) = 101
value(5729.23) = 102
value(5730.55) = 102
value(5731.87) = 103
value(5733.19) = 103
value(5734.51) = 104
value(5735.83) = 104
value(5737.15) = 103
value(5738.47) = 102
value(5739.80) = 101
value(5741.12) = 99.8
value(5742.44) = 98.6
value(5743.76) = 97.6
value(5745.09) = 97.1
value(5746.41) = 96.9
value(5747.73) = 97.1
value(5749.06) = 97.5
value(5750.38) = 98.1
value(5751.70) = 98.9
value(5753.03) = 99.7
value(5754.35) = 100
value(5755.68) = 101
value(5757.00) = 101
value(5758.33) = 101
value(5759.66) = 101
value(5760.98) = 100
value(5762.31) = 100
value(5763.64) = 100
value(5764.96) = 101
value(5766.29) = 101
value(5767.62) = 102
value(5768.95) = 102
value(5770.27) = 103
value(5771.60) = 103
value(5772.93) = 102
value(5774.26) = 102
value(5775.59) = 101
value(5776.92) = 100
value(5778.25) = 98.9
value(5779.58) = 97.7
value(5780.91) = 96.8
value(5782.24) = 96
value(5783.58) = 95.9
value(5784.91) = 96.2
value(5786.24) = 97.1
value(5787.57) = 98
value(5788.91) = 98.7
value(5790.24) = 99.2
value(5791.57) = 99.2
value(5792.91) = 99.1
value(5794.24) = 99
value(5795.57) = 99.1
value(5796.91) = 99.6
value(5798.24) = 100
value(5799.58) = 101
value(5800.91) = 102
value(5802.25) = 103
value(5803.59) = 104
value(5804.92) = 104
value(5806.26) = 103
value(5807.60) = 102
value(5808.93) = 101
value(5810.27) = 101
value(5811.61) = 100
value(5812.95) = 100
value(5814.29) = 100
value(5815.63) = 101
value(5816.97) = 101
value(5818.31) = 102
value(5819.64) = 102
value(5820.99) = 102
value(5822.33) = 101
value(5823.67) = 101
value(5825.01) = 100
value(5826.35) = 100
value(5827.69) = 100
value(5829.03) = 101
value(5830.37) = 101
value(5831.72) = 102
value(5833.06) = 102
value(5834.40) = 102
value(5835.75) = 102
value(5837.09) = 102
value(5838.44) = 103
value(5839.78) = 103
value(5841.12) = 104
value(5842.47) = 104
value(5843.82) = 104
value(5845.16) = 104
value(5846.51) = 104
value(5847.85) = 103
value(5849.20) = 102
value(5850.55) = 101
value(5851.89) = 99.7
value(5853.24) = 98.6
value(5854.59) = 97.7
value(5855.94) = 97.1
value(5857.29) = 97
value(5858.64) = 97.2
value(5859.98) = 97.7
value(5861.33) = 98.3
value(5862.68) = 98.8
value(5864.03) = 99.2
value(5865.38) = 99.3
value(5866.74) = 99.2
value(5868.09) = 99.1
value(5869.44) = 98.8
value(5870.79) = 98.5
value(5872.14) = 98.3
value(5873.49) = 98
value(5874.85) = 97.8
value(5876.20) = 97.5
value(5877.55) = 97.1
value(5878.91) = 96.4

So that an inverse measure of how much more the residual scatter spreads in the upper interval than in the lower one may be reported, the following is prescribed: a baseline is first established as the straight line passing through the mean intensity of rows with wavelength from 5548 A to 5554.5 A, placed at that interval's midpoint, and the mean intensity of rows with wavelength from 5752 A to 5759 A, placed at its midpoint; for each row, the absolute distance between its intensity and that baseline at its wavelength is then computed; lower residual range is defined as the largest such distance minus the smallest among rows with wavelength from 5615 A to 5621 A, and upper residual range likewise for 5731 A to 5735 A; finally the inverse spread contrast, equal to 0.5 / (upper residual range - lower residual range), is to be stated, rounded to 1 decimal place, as 0.9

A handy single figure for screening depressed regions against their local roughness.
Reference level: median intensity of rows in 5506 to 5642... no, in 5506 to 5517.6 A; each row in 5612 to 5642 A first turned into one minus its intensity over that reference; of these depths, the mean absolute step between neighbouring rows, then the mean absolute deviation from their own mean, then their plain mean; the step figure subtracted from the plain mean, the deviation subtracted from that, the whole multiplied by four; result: -0.357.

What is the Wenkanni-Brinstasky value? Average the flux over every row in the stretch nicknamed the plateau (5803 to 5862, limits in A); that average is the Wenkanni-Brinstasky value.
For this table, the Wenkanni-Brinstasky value 101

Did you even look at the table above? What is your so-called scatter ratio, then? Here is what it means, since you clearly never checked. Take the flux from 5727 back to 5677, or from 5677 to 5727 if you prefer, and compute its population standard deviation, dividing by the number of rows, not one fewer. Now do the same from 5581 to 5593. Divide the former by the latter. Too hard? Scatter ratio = 1.5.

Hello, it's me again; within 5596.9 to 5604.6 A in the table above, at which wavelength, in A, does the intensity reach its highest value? 5603.98 A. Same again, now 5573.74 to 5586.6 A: 5578.23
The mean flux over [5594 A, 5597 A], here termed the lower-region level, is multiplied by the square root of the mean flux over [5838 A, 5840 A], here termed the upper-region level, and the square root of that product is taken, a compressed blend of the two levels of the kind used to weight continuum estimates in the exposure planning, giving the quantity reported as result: 30.5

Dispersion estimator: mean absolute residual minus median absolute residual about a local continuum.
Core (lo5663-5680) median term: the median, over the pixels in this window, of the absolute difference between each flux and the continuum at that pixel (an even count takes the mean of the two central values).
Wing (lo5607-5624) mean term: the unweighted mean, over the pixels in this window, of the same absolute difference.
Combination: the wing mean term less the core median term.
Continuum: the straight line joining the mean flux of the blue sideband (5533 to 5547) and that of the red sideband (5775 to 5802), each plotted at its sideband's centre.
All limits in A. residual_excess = 0.4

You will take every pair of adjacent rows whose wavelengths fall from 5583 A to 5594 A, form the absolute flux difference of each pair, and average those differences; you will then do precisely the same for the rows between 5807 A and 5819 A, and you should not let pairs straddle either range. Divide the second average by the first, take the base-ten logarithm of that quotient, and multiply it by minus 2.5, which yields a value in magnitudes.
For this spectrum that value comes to 0.62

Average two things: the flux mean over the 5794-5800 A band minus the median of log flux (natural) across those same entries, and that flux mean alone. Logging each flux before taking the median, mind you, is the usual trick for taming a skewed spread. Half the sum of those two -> 97.4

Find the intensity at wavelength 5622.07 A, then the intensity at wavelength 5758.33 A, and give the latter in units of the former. 1.08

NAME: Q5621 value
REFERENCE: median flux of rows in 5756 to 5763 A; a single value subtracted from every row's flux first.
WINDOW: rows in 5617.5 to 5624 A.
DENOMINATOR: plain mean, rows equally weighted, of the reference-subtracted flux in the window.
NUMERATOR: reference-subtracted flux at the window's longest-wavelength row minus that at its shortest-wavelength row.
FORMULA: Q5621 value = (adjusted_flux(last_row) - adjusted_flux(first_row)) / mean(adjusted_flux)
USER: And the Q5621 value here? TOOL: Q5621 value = -0.1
